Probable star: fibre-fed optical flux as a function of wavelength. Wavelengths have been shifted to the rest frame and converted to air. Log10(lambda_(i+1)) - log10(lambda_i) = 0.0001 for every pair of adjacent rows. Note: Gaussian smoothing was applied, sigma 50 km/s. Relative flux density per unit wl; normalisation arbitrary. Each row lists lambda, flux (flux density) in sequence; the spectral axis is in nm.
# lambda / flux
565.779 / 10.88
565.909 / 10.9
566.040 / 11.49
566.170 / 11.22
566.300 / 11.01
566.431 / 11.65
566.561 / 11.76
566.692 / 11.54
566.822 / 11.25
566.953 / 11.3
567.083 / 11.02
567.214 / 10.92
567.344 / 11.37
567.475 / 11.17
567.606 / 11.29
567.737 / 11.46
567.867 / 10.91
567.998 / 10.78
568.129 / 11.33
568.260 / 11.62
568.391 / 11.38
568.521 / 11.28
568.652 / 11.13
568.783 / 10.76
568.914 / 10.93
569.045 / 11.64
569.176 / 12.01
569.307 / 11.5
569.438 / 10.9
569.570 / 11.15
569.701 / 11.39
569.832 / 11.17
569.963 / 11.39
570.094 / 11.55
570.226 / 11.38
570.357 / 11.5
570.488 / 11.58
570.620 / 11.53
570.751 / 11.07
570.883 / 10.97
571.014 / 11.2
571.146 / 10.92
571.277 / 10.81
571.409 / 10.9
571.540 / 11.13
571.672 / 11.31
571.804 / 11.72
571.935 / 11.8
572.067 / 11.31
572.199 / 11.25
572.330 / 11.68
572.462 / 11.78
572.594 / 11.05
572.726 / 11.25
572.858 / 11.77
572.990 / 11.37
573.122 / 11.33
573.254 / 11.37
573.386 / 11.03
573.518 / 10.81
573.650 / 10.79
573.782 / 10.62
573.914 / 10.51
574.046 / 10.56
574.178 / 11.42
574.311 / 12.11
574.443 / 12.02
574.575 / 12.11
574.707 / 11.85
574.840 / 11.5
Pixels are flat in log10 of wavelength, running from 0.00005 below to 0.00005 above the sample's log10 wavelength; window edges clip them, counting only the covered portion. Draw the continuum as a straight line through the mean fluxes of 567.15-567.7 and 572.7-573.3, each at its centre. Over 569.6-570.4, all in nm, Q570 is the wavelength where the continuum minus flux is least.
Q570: 570.094 nm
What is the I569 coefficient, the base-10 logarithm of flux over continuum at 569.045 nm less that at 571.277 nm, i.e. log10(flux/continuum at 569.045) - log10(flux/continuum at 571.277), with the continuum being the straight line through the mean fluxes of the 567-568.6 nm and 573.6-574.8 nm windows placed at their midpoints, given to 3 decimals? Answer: 0.034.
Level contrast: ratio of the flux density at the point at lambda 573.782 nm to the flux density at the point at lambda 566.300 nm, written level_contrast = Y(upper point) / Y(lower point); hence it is 0.96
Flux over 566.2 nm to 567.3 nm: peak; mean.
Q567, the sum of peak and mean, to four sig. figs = 23.07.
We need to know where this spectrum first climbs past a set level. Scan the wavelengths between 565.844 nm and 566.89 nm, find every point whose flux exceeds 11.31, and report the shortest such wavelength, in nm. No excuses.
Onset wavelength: 566.040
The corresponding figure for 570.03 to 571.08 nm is 570.094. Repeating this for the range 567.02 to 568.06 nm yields 567.344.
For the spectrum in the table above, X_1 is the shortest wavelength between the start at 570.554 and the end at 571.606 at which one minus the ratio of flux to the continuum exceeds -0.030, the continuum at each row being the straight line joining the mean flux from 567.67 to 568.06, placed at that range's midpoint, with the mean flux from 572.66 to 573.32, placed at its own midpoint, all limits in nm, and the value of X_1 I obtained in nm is 570.620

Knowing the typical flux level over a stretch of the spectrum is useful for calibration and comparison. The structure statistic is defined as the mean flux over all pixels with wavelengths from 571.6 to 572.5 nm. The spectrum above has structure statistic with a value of 11.5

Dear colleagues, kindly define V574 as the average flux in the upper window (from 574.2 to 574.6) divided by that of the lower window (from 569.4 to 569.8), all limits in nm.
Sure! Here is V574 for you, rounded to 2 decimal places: 1.08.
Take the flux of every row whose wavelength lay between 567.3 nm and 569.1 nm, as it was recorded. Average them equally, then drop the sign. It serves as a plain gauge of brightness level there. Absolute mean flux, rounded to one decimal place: 11.2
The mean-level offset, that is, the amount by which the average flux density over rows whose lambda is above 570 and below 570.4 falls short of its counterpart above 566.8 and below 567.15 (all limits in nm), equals -0.3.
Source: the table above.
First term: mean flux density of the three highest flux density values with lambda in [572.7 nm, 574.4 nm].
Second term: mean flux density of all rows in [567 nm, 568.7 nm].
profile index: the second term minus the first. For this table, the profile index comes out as -0.56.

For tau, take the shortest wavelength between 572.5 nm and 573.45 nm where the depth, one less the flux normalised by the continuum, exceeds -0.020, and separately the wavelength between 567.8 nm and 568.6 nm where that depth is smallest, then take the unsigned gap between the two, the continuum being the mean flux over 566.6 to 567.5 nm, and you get 4.33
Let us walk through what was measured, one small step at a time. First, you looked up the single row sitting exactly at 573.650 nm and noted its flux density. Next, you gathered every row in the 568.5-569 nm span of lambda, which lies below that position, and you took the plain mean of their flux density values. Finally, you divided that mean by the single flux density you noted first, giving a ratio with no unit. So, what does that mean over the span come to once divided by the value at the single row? 1.022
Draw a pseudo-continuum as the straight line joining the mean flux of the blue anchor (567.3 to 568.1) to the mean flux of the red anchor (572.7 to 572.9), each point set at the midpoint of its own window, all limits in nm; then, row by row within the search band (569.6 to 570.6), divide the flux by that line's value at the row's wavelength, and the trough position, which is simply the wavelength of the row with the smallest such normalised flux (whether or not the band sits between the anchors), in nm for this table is 569.832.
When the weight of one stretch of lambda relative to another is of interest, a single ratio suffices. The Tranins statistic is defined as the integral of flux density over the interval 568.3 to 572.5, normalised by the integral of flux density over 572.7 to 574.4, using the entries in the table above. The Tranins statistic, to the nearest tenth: 2.5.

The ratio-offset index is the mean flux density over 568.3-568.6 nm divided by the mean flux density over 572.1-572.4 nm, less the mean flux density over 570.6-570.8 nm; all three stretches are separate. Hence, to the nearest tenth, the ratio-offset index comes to -10.3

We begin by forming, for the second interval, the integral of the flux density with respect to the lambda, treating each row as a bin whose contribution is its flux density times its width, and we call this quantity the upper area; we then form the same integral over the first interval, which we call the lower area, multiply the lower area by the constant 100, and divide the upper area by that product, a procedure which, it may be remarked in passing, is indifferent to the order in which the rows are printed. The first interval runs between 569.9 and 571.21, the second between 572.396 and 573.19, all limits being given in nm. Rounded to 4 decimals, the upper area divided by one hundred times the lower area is 0.0061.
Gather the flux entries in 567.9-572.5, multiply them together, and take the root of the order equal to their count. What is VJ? 11.3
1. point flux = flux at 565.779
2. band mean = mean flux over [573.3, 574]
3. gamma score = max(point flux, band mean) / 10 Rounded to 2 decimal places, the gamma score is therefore 1.09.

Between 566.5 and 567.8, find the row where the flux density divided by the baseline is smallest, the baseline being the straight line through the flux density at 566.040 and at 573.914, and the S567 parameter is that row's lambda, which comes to 567.214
